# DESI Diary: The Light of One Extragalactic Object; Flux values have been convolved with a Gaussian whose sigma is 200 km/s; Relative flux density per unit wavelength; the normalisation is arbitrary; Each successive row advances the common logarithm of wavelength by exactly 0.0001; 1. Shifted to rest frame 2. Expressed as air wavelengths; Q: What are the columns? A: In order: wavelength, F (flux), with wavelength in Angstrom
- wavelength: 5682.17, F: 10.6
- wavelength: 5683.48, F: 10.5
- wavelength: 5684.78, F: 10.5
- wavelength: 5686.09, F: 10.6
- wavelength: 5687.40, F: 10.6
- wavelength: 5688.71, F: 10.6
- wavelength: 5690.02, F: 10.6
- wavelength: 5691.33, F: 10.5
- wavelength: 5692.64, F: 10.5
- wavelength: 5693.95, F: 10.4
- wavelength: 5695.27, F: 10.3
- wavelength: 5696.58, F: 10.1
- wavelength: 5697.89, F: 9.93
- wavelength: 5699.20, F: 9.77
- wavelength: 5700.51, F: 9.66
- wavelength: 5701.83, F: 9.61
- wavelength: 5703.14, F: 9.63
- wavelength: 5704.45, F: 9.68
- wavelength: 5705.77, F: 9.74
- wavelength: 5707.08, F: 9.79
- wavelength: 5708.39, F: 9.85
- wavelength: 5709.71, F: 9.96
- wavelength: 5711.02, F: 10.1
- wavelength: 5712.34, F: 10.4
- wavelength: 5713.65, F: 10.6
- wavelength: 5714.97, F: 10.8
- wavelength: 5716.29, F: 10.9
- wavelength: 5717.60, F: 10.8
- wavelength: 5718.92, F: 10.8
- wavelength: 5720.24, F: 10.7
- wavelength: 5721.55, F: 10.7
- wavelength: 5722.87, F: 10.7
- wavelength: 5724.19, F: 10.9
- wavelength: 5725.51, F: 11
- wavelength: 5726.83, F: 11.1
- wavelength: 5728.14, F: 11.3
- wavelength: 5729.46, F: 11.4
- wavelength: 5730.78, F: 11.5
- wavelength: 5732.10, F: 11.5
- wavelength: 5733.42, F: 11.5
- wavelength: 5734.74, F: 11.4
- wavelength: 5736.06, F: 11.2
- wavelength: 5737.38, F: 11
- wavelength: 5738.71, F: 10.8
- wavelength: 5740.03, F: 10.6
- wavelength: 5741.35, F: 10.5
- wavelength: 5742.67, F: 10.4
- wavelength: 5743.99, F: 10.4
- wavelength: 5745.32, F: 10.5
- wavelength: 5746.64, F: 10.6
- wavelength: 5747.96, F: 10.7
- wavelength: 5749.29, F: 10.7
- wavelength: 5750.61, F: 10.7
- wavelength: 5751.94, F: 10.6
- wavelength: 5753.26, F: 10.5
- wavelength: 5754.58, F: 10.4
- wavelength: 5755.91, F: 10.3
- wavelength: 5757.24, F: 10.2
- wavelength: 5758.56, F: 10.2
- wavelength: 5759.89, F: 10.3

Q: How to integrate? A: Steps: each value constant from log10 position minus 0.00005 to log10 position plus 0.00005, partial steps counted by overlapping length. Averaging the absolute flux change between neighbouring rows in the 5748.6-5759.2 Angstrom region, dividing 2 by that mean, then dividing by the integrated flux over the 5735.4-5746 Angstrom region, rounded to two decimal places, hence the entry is 0.25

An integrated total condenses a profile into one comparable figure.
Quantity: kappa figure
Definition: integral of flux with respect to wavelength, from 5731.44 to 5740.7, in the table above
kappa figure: 103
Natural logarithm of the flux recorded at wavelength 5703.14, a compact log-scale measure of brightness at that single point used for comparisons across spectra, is 2.26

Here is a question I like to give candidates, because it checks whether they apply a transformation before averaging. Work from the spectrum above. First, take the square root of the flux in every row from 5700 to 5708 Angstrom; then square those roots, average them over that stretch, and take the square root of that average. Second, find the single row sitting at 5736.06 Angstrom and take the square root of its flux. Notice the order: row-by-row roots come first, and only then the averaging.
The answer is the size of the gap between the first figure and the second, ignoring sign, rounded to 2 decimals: 0.23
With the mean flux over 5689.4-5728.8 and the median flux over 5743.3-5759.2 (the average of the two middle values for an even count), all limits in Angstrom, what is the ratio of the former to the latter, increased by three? 3.99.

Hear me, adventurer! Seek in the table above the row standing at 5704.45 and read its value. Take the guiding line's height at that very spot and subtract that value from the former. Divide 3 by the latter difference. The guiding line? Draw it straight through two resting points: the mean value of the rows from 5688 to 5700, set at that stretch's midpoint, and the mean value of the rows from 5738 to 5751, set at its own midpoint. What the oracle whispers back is 4.4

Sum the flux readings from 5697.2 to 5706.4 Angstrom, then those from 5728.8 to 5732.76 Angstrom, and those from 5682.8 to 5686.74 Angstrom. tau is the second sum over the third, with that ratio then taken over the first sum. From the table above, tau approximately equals 0.016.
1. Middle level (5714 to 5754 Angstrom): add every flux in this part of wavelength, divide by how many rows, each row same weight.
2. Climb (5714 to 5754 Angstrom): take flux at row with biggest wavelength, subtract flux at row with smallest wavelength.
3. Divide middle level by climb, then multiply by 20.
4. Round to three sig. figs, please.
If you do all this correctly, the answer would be -725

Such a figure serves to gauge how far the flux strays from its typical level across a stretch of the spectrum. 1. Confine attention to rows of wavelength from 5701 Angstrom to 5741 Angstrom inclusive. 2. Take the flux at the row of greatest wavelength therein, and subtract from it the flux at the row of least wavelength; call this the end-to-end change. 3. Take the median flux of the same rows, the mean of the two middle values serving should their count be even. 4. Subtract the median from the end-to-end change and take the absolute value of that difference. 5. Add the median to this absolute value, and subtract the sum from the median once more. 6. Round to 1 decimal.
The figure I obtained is -9.8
